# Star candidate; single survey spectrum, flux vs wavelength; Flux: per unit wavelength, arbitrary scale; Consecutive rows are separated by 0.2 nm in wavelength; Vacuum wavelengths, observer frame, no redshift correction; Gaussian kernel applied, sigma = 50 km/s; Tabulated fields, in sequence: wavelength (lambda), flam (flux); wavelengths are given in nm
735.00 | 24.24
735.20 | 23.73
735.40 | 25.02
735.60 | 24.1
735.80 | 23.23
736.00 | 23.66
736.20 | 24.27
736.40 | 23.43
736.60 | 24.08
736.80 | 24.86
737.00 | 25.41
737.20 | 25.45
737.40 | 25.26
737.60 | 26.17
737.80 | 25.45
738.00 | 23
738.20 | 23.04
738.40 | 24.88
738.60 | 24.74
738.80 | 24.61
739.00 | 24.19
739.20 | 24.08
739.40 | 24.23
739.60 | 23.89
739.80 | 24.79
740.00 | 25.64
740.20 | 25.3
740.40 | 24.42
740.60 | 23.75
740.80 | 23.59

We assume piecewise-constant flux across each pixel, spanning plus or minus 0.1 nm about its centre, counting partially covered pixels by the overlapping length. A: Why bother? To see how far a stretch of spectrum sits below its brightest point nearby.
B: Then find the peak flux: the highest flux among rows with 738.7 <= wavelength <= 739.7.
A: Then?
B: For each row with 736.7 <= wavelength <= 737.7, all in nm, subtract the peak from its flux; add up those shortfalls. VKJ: 4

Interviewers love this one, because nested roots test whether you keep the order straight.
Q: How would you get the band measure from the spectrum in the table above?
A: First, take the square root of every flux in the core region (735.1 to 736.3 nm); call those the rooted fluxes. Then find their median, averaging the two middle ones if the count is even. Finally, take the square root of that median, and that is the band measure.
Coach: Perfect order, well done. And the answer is 2.21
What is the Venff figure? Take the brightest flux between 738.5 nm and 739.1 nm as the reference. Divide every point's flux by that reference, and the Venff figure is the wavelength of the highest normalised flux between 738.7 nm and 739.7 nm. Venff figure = 738.80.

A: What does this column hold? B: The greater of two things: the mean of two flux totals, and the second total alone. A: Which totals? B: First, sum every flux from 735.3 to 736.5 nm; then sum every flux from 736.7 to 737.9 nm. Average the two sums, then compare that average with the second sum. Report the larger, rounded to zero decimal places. 153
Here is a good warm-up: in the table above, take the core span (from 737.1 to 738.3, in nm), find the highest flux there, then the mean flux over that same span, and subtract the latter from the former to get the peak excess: 1.4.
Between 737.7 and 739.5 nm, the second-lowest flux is 23.04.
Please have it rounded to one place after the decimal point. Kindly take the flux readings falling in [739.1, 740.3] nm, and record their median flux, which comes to 24.5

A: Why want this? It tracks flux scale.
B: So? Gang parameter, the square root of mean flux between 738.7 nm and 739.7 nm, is 4.92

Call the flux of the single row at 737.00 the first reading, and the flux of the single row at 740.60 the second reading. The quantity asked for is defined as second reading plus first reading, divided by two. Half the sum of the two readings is 24.58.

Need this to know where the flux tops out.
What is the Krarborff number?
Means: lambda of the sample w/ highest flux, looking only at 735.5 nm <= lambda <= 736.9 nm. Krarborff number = 736.80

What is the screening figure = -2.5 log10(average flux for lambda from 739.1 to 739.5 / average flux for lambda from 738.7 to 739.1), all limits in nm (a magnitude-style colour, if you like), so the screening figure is 0.01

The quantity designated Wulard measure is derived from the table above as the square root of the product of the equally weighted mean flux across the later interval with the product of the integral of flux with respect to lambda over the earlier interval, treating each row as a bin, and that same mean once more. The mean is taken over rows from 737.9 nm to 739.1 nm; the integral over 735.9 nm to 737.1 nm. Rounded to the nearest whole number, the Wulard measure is 130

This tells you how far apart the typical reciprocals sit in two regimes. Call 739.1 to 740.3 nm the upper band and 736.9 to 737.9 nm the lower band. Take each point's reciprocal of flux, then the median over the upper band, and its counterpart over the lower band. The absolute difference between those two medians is 0.0015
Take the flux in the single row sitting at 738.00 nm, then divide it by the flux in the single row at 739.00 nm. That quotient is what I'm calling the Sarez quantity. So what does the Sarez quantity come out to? 0.95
